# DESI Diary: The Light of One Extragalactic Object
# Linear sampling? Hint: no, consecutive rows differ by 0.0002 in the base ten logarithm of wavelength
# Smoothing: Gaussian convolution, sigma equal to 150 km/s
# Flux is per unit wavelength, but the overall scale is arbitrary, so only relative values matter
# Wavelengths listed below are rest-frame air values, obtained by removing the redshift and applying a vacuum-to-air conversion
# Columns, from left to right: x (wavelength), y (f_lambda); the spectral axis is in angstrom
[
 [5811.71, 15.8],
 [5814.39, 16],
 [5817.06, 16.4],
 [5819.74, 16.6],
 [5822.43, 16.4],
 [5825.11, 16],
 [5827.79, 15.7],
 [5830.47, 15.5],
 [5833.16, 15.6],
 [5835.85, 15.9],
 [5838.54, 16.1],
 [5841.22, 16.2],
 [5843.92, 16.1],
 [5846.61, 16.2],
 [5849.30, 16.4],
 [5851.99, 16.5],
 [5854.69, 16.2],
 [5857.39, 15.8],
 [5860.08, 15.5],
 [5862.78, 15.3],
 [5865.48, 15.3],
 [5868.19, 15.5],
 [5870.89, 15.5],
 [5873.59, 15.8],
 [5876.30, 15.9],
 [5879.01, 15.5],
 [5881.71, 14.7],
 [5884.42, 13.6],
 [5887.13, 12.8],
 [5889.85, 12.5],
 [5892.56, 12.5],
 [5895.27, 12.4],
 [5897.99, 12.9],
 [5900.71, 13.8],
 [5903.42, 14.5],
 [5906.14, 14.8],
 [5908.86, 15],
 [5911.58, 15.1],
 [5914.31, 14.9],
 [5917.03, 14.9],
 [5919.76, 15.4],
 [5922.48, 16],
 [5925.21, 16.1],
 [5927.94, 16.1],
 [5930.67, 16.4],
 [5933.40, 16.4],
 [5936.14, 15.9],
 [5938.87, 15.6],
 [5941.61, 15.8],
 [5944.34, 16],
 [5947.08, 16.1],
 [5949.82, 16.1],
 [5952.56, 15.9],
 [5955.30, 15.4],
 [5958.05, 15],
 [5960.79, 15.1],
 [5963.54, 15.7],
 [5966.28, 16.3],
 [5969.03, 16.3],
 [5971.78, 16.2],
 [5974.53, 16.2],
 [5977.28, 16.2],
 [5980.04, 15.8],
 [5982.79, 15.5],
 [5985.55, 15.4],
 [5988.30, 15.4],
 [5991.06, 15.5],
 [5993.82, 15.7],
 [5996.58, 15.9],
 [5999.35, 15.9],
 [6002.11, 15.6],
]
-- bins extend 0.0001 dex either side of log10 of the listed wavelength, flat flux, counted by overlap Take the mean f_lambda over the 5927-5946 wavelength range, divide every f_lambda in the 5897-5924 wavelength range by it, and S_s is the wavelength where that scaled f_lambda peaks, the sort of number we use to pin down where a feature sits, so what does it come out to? 5922.48 angstrom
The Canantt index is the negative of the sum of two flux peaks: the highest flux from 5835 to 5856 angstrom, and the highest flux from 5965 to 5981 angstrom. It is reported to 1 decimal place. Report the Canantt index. -32.8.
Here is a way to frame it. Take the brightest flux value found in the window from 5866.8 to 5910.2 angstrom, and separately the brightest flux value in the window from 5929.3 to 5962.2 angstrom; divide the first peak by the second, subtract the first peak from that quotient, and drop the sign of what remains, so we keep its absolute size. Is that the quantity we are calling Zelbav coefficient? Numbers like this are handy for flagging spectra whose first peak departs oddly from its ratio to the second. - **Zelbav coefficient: 14.9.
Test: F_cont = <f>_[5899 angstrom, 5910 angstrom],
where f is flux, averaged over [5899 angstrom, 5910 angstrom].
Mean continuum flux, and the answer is 14.5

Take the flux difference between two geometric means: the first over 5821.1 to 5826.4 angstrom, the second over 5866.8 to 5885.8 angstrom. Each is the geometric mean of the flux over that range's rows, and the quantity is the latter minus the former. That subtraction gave -1.0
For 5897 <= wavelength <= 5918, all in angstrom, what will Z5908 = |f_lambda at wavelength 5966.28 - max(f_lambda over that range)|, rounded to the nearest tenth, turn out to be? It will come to 1.2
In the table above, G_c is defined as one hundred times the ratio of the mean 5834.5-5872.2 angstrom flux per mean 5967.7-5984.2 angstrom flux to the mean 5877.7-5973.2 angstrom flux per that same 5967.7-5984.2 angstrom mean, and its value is 105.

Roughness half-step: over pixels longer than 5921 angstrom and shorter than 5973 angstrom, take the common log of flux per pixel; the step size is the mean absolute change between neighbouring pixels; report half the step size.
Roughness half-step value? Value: 0.0032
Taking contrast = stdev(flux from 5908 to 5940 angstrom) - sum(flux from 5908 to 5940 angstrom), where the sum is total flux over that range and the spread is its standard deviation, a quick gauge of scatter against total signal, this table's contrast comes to -187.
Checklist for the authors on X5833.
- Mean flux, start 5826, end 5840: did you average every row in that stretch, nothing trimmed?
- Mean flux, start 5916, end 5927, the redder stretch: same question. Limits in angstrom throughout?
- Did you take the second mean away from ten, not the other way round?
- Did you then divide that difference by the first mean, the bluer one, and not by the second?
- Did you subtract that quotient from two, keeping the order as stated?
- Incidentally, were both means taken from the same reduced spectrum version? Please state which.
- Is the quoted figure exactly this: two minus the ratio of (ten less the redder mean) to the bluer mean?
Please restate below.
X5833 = 2.36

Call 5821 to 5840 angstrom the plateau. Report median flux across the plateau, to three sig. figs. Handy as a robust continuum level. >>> 15.9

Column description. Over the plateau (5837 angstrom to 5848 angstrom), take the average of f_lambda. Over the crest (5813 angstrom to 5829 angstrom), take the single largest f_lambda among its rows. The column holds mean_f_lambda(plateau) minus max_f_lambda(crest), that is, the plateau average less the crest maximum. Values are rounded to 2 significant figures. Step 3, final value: -0.45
